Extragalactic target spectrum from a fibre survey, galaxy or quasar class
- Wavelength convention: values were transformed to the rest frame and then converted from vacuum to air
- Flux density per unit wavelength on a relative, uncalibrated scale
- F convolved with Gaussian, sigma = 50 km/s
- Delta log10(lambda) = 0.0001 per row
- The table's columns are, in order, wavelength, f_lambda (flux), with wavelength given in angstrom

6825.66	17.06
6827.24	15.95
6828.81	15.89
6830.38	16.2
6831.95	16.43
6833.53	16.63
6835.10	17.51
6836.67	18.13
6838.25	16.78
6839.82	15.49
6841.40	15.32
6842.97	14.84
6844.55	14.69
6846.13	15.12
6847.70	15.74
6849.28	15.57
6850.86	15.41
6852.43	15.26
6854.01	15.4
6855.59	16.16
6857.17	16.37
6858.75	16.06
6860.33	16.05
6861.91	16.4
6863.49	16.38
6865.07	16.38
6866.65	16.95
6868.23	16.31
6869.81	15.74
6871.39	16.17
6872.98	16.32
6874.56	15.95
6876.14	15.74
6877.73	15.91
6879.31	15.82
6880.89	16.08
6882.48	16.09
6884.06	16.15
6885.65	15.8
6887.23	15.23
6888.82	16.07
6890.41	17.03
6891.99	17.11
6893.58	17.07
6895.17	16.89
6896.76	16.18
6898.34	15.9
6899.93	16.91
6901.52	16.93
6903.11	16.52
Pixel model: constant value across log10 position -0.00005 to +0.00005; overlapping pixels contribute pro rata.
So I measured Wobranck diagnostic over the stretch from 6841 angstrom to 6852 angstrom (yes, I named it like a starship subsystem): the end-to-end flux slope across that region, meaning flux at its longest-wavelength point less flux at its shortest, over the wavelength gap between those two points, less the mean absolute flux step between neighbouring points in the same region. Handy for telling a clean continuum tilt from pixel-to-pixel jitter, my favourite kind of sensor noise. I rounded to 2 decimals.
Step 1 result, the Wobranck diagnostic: -0.33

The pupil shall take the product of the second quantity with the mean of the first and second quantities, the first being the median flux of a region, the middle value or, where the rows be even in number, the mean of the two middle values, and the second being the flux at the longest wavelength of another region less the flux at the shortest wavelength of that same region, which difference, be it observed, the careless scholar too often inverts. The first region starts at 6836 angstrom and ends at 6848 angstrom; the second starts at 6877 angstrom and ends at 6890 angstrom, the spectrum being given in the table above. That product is 1.2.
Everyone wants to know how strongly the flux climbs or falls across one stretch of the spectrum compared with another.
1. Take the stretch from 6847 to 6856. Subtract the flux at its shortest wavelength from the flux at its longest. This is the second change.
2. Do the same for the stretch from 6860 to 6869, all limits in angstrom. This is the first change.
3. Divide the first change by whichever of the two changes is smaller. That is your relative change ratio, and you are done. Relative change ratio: 1.0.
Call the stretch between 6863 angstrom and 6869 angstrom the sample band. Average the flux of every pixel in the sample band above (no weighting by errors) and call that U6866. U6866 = 16.5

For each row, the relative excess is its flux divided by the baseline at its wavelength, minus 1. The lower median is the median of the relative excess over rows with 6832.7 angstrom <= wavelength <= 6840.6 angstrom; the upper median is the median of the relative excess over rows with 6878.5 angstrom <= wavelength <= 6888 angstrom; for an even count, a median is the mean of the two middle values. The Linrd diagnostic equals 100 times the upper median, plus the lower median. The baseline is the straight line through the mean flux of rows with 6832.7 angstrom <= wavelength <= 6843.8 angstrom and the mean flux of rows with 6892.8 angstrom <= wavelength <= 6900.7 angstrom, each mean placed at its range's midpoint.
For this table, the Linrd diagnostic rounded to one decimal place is -3.5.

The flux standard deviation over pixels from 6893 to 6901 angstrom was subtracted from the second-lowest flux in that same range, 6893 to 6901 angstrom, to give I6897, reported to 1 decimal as 15.7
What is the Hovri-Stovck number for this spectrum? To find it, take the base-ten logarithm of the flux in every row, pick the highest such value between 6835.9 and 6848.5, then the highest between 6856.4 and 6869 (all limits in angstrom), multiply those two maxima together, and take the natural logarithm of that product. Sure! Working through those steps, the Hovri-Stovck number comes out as 0.436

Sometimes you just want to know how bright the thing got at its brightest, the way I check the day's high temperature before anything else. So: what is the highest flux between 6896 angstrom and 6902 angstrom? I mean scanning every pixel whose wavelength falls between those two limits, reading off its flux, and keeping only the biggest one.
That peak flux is 16.93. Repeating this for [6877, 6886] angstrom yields 16.15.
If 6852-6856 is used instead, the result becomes 16.16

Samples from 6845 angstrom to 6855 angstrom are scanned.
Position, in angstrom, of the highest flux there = 6847.70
